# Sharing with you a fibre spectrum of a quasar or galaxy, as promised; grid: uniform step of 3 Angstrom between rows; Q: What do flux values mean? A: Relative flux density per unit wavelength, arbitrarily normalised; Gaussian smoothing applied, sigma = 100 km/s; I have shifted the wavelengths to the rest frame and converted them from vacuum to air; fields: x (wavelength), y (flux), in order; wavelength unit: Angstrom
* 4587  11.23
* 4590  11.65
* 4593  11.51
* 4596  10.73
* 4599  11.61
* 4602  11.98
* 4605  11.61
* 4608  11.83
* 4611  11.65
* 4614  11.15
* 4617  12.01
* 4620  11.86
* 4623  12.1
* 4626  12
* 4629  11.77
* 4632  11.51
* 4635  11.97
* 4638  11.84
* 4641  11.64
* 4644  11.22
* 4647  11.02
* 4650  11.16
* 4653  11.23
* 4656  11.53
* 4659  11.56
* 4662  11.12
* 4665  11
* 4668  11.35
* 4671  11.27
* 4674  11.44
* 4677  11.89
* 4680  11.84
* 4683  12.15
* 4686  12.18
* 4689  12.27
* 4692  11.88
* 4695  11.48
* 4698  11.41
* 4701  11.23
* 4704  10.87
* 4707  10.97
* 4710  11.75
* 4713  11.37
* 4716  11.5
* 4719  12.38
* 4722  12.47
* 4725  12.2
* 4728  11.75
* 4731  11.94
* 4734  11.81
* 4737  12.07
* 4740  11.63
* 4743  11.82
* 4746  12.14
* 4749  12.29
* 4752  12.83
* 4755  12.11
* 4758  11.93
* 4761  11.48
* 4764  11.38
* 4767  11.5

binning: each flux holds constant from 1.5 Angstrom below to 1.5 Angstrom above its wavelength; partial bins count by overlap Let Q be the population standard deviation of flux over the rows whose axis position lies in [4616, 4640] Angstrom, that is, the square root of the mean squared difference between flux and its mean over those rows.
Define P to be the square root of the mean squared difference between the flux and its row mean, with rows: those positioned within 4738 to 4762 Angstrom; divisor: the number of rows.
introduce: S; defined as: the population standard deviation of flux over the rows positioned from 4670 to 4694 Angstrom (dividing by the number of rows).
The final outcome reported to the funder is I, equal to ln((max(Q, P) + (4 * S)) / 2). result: -0.15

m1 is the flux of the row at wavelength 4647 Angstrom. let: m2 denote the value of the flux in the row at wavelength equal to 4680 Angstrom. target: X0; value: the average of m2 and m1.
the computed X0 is 11.43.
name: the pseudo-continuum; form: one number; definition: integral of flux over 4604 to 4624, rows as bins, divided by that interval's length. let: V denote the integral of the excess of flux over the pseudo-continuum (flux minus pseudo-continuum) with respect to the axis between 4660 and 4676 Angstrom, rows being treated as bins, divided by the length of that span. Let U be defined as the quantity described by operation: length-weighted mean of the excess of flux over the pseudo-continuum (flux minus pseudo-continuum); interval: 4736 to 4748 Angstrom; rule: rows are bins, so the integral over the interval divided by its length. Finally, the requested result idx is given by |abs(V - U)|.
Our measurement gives 0.66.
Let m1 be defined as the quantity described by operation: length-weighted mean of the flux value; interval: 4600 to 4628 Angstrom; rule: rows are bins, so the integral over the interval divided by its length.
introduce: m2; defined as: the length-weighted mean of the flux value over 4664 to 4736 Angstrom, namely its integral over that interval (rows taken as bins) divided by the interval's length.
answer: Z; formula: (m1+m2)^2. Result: 551.6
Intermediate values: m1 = 11.8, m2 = 11.7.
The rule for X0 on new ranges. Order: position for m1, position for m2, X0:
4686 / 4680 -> 12.01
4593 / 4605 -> 11.56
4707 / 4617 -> 11.49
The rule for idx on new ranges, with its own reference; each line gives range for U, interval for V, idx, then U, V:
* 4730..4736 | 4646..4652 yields 0.78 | 0.15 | -0.63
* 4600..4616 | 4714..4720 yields 0.20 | -0.08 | 0.12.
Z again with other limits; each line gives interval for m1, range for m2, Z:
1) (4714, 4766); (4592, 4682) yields 553.4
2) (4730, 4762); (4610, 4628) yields 567.0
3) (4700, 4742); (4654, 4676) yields 531.4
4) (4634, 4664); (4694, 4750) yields 536.0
